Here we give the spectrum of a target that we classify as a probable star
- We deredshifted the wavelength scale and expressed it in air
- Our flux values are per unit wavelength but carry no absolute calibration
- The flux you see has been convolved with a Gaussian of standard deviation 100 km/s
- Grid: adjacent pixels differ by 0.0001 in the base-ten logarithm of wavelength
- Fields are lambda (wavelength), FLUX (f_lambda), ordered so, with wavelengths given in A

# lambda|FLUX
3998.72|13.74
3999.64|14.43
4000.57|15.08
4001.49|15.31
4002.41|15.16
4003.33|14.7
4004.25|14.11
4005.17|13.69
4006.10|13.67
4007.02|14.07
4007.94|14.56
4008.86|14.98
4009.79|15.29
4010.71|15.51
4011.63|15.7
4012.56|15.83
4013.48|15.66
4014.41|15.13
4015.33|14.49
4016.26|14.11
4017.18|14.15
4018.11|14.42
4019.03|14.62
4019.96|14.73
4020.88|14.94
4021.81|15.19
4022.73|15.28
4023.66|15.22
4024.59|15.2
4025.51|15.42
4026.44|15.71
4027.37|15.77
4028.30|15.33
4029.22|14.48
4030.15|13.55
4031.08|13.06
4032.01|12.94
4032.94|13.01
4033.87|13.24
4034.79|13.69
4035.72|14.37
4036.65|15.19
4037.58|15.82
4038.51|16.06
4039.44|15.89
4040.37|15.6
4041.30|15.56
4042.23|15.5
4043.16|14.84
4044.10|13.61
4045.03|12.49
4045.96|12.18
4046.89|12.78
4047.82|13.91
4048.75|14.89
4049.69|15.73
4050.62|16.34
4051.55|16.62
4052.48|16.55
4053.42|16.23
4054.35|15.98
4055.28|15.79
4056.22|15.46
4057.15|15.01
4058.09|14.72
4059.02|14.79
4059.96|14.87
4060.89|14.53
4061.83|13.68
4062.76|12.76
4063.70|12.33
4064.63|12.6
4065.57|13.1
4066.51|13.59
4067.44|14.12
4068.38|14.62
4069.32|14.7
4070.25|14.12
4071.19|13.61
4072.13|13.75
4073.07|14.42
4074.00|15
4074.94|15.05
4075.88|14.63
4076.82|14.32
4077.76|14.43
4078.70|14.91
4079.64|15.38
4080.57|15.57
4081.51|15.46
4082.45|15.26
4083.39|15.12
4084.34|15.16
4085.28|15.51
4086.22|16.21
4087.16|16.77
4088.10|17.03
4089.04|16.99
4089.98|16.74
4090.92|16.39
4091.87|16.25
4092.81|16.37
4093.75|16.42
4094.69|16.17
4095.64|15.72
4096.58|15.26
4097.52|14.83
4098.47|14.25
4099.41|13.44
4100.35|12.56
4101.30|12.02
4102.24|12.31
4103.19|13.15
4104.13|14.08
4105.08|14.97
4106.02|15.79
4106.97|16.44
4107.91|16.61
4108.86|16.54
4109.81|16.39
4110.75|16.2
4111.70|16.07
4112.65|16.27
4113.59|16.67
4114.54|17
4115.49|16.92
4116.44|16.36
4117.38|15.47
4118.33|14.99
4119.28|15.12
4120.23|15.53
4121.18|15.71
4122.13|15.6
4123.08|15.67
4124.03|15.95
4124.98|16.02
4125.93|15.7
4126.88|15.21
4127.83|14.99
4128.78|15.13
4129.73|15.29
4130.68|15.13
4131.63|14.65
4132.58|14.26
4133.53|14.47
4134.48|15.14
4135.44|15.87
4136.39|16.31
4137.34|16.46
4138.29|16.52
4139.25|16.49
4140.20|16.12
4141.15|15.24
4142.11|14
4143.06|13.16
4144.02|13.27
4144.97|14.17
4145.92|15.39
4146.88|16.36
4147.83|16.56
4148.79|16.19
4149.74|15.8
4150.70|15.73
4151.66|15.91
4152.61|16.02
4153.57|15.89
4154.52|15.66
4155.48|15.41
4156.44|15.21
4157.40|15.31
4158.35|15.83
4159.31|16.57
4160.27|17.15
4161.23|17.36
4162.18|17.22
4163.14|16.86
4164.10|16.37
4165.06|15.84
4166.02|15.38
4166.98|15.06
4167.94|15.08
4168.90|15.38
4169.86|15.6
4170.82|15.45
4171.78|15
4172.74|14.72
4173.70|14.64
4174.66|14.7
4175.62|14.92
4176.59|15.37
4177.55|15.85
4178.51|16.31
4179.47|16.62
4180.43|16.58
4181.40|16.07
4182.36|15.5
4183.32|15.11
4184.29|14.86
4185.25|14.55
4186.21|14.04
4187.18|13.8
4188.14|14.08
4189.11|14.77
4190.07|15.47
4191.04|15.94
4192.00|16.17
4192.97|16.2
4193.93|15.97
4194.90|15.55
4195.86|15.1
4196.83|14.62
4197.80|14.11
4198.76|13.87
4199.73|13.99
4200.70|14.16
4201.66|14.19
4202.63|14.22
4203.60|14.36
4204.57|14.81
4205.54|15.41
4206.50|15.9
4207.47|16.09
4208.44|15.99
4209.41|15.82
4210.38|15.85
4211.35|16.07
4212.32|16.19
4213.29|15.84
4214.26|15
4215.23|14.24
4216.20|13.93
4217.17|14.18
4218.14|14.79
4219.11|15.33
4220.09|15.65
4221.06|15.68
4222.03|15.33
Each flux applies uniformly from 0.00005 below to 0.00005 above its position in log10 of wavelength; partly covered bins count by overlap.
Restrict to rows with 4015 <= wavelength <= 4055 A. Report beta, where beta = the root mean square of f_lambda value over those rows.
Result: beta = 14.80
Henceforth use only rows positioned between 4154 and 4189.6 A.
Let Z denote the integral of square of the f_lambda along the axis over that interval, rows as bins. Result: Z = 8602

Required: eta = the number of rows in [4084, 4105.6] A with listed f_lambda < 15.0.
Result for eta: 9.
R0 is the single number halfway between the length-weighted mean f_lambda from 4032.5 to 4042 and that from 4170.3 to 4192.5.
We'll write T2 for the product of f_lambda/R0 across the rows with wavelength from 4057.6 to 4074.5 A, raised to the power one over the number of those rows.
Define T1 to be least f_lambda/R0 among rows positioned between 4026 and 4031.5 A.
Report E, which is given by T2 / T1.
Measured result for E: 1.07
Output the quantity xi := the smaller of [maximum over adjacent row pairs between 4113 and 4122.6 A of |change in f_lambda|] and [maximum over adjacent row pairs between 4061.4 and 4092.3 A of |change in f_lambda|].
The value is 0.89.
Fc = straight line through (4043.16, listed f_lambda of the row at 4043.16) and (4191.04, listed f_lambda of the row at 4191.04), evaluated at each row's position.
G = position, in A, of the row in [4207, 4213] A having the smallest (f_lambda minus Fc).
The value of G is 4209.41 A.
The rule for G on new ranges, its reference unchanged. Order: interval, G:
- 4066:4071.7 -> 4071.19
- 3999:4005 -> 4004.25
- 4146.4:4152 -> 4150.70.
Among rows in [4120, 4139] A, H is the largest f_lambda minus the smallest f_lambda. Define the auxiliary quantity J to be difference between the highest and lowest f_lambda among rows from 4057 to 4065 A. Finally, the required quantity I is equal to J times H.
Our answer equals 6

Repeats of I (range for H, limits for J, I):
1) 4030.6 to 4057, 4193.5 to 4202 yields 9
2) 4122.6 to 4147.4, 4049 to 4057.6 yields 5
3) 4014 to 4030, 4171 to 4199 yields 5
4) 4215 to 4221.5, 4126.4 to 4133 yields 2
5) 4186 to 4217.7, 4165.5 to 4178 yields 3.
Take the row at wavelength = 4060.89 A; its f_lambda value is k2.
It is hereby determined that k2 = 14.53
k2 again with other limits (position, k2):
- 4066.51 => 13.59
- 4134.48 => 15.14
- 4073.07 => 14.42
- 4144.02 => 13.27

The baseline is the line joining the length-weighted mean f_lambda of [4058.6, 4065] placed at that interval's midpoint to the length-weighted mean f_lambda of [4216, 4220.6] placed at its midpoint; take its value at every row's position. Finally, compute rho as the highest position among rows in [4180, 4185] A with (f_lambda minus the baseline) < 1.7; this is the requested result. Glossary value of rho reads 4184.29 A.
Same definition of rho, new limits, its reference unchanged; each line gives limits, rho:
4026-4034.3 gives 4033.87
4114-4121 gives 4120.23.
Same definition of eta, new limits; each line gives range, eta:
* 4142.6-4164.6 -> 3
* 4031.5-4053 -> 12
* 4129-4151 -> 7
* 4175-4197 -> 8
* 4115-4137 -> 5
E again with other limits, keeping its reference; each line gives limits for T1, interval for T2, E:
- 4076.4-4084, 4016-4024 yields 1.03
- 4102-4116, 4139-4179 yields 1.26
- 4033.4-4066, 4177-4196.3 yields 1.26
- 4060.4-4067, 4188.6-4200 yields 1.23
